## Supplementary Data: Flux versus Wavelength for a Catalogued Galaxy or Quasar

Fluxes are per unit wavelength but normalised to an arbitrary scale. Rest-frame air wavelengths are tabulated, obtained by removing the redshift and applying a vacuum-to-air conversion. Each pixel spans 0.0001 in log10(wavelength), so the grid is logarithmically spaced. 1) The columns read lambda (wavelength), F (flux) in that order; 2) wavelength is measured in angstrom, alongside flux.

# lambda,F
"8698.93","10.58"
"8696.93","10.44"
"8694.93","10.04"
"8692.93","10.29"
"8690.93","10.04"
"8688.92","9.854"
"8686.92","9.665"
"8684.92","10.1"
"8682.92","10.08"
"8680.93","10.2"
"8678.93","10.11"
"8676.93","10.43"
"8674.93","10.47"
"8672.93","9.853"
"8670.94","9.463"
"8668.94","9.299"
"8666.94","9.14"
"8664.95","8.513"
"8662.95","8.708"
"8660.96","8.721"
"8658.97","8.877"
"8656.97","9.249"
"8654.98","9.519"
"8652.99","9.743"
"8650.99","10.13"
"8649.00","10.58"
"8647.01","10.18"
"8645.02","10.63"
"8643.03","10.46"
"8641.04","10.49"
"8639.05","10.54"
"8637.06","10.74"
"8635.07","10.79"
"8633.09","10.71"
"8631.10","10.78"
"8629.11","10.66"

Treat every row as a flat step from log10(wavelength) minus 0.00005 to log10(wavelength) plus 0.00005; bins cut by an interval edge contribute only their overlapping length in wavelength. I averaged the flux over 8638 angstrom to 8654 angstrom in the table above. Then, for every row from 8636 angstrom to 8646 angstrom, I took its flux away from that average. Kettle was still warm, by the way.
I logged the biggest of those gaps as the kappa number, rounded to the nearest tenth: -0.1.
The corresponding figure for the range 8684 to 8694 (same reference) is 0.7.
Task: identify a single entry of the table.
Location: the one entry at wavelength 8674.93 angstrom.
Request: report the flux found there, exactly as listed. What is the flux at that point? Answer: 10.47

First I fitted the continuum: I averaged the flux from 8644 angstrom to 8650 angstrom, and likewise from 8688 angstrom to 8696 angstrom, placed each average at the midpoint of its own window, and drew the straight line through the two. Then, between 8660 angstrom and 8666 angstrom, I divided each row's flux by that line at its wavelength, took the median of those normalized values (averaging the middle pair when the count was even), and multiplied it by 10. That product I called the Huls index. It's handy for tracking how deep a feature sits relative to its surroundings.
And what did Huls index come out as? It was 8.4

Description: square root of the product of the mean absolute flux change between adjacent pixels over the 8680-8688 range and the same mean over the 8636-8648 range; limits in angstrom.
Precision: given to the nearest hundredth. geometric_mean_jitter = 0.19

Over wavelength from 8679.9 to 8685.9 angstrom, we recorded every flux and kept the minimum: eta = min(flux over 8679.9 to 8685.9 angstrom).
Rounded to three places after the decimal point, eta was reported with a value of 10.080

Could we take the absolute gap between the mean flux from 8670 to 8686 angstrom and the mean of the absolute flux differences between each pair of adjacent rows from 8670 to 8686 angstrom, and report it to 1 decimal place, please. 9.9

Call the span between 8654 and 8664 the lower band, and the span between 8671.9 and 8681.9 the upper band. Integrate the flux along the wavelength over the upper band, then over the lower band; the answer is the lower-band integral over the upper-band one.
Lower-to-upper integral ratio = 0.88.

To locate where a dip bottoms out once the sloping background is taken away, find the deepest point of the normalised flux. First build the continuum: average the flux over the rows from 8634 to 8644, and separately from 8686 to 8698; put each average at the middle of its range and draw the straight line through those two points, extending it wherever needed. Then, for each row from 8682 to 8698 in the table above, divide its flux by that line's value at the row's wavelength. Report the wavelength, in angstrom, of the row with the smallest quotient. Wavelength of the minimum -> 8686.92 angstrom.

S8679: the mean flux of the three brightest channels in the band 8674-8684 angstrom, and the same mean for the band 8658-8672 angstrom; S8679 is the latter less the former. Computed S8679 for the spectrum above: -1.1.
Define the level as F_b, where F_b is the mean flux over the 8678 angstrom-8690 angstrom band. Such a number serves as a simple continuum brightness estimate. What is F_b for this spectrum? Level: 10.0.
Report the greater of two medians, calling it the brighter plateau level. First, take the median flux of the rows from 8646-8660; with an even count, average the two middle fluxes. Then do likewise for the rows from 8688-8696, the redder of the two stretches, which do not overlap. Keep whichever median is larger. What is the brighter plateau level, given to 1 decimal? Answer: 10.0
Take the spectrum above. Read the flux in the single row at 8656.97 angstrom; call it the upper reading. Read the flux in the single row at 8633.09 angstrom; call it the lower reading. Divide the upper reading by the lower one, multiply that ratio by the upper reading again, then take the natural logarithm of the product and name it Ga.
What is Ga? 2.08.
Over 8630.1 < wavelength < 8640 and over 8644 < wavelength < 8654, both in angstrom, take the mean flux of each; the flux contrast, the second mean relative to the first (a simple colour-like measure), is 0.957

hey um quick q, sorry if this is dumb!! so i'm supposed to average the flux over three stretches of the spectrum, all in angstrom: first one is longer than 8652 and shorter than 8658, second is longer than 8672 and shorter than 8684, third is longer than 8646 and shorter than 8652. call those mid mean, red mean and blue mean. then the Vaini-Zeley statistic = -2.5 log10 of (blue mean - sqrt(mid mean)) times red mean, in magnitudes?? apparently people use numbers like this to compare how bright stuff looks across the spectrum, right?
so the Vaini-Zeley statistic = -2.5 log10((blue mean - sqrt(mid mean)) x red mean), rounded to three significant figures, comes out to -4.67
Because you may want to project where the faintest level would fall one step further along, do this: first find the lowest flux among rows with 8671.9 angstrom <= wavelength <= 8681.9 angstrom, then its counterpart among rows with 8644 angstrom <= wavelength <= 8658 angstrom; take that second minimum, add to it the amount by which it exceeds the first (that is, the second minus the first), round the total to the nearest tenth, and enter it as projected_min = 8.6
